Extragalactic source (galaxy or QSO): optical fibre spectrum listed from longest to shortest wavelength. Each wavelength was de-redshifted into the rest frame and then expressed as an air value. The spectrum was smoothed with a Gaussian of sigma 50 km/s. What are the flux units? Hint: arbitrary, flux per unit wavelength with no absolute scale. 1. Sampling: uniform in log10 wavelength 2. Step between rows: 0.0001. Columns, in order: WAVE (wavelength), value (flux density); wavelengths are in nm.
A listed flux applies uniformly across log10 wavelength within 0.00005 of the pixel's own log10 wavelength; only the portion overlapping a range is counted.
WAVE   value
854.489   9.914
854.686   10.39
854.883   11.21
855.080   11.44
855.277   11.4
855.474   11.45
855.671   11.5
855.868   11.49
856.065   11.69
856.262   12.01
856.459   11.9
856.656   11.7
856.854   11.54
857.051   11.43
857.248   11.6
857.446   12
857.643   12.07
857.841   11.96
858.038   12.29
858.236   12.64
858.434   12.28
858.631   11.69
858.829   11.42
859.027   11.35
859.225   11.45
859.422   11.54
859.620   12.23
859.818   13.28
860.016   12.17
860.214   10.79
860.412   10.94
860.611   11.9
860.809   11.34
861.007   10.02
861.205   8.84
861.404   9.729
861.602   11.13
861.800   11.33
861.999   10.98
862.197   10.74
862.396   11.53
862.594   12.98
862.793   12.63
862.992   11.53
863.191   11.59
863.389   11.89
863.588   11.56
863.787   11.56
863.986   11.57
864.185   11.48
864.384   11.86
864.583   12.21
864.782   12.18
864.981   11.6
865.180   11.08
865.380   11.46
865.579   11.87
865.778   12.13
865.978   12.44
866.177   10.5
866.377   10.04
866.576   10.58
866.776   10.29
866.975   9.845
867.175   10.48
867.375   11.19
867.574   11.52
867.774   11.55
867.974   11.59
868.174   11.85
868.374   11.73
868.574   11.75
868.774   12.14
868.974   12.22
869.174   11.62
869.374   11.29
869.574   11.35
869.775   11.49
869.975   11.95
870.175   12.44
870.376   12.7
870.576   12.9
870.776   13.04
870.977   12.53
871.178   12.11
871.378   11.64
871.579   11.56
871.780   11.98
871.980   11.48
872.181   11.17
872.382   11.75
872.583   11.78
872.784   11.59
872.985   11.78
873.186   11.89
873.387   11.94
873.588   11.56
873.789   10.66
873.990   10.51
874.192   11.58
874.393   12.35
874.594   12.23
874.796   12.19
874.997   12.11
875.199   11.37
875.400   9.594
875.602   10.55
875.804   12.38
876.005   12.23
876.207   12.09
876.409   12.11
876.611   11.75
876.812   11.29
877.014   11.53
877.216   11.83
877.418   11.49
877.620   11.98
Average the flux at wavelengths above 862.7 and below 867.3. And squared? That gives 130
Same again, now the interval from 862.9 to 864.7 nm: 137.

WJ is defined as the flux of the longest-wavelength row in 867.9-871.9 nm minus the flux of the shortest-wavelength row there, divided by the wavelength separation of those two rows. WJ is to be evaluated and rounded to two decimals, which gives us 0.10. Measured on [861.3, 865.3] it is 0.36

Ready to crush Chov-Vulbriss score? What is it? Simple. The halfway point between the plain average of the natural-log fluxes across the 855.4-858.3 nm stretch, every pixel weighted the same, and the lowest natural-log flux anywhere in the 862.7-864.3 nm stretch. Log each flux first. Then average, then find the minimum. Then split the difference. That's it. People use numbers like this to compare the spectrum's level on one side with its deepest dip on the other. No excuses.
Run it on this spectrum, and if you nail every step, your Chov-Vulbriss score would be 2.455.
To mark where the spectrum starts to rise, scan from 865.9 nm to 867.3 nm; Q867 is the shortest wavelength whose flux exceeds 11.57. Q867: 865.978 nm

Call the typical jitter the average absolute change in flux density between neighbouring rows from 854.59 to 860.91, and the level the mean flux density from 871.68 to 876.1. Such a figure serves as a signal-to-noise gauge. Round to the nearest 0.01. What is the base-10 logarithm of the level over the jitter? 1.51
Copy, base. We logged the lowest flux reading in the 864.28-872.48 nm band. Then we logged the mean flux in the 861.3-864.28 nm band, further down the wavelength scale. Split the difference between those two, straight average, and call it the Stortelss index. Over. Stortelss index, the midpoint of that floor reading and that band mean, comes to 10.7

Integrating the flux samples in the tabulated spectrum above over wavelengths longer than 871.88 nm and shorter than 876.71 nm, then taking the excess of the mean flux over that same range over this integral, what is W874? -44.5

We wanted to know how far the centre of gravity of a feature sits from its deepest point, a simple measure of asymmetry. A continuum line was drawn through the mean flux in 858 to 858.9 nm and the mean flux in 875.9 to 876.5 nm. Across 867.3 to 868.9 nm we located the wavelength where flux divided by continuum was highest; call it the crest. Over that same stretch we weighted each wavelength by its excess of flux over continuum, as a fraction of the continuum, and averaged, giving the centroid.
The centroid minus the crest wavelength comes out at -0.94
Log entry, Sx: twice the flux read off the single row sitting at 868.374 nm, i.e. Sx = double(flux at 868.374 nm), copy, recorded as 23.5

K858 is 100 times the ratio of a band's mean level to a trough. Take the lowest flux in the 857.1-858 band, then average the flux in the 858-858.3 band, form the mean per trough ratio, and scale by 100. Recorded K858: 107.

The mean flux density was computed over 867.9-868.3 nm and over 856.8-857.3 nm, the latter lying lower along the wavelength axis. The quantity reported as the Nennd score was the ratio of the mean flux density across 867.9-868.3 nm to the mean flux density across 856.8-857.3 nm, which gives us 1.02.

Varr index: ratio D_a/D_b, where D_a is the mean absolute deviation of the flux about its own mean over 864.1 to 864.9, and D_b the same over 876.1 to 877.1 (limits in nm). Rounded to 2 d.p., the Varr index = 0.95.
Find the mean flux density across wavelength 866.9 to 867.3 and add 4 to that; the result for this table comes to 14.2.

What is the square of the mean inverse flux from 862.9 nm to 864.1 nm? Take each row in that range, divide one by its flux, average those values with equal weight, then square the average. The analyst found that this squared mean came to 0.0074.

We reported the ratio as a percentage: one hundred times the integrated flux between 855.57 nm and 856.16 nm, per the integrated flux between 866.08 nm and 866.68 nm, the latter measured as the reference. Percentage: 110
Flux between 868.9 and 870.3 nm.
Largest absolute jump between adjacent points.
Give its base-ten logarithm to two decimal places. -0.22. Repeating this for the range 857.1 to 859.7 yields -0.16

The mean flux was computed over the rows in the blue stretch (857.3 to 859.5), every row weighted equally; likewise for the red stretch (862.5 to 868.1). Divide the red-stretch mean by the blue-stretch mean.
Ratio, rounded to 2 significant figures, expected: 0.97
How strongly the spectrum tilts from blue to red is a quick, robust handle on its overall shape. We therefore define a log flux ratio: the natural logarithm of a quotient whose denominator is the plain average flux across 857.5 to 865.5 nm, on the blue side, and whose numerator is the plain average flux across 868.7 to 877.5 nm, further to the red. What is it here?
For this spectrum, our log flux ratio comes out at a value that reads 0.017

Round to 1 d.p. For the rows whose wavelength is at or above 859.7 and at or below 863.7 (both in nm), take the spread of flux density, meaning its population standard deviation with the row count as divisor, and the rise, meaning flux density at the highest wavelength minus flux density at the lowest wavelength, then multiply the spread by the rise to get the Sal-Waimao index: -1.8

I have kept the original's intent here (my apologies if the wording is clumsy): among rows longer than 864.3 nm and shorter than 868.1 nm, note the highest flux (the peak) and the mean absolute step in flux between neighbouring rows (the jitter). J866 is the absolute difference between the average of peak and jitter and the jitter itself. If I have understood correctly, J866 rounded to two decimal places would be 5.99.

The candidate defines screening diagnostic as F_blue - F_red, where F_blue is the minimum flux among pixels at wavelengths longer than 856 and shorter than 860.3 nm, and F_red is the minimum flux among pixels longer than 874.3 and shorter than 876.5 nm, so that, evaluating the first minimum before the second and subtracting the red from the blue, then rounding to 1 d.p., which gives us 1.2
